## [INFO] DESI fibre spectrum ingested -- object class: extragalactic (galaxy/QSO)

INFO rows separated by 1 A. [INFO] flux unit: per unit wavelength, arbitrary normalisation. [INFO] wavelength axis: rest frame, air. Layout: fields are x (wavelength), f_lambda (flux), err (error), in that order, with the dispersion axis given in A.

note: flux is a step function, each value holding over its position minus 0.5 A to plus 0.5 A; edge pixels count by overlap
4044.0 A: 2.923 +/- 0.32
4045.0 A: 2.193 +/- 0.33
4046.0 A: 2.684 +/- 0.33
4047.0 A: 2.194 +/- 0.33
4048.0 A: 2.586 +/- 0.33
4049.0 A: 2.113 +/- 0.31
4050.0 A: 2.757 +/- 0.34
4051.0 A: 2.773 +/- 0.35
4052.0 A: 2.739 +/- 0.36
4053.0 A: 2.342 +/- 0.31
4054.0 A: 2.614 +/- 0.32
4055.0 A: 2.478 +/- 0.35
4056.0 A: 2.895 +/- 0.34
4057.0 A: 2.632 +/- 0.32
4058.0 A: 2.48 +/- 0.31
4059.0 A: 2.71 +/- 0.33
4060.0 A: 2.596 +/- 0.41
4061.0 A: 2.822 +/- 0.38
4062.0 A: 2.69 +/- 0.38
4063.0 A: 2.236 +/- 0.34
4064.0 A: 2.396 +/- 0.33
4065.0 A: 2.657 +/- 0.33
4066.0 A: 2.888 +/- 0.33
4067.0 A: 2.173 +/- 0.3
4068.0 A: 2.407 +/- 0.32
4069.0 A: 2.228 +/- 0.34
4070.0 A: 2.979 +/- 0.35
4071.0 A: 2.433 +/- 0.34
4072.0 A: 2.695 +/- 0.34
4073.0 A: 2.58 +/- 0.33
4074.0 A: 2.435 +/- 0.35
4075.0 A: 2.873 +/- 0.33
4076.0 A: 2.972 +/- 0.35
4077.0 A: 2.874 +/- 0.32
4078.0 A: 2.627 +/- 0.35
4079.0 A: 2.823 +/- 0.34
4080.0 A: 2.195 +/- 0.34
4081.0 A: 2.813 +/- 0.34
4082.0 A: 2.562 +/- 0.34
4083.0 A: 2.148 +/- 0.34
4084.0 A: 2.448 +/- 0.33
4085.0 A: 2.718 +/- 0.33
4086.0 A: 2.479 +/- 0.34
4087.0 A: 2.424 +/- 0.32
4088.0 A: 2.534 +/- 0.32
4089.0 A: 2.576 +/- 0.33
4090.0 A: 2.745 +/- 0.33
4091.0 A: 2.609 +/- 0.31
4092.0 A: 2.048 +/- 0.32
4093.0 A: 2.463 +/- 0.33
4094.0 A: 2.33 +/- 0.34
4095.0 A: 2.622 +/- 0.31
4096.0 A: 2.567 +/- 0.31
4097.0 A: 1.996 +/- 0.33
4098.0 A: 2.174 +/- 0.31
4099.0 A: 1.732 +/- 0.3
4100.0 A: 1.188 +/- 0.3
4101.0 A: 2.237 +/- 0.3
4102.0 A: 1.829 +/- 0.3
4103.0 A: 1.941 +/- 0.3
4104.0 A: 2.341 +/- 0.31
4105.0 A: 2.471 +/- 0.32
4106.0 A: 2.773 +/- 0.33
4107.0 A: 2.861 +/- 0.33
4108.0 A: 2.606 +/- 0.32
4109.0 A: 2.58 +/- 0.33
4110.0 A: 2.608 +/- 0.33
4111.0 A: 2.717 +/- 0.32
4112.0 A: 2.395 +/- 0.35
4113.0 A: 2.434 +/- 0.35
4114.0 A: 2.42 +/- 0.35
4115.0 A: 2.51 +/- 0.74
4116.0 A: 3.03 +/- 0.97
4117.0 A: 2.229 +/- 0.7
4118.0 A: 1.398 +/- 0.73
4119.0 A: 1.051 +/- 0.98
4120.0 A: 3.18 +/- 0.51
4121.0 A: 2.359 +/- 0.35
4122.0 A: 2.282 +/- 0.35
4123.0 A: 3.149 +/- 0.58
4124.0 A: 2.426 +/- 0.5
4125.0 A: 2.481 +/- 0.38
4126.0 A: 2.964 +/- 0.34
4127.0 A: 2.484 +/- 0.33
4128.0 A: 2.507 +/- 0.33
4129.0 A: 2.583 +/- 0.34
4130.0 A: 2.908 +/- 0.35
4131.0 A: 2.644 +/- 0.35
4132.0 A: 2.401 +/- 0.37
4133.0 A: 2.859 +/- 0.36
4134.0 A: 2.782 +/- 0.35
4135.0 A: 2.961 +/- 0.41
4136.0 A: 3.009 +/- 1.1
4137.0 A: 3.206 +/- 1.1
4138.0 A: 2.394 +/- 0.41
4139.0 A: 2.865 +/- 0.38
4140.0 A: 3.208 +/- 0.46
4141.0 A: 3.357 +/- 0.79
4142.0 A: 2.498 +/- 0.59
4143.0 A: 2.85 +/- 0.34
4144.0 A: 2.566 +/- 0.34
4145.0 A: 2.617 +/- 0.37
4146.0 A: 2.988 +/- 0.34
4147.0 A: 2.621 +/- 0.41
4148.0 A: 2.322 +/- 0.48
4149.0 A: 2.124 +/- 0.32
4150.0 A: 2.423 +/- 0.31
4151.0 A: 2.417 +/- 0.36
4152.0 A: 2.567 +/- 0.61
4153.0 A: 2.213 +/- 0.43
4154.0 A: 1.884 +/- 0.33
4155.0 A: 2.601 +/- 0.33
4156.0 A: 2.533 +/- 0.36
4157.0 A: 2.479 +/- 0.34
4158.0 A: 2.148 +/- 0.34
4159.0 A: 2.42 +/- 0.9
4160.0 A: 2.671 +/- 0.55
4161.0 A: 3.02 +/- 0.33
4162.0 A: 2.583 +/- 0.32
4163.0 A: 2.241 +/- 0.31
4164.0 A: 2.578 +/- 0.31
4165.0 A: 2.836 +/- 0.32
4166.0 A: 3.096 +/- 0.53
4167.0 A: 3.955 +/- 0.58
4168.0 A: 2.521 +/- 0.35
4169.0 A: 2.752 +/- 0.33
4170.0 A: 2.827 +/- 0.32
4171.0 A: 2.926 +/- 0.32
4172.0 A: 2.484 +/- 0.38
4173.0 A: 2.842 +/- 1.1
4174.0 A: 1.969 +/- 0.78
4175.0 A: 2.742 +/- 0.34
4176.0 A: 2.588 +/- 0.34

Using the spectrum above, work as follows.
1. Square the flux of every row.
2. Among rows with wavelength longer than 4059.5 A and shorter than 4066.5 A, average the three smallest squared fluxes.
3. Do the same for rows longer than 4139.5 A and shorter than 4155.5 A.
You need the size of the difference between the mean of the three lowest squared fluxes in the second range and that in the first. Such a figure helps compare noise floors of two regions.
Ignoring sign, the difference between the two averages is 1.5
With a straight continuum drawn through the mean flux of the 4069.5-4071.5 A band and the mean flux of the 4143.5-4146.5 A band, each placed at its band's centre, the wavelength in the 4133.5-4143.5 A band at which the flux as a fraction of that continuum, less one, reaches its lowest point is 4138.0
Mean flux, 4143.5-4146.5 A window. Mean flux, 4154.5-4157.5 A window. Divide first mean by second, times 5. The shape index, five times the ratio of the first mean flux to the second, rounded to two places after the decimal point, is 5.37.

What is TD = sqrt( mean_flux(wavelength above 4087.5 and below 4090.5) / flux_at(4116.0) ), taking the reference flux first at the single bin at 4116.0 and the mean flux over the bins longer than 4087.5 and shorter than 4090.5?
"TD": 0.93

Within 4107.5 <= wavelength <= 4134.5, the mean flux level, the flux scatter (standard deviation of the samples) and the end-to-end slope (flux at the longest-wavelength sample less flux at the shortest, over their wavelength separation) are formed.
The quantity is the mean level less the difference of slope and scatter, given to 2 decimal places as 2.96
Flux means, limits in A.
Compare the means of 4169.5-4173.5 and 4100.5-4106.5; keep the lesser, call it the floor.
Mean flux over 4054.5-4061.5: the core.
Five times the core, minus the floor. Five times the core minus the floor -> 11.0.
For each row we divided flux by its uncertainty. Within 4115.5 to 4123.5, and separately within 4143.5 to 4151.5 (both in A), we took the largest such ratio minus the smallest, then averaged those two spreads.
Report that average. 4.81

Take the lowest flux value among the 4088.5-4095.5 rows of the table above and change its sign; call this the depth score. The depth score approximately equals -2.0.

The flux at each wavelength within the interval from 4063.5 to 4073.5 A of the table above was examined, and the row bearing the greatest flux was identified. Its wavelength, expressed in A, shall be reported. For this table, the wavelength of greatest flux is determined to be 4070.0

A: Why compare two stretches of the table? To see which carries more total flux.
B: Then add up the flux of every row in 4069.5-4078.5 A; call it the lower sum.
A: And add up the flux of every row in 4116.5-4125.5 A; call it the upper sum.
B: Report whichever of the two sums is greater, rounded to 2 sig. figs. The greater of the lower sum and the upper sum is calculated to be 24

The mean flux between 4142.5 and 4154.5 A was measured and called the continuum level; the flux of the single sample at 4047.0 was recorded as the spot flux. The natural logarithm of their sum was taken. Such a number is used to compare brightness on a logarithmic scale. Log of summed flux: 1.54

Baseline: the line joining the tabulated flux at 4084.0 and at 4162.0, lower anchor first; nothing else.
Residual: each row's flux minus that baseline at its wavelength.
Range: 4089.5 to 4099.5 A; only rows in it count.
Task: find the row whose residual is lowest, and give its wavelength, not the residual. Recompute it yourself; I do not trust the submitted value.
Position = 4099.0 A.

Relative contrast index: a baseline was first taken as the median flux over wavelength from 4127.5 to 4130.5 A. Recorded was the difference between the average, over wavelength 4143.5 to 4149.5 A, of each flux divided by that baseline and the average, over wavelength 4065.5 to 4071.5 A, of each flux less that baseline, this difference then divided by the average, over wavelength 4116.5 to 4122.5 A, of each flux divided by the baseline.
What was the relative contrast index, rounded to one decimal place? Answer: 1.3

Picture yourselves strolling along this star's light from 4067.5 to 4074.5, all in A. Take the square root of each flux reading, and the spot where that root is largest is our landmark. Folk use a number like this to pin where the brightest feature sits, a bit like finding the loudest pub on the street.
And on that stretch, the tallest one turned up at 4070.0 A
